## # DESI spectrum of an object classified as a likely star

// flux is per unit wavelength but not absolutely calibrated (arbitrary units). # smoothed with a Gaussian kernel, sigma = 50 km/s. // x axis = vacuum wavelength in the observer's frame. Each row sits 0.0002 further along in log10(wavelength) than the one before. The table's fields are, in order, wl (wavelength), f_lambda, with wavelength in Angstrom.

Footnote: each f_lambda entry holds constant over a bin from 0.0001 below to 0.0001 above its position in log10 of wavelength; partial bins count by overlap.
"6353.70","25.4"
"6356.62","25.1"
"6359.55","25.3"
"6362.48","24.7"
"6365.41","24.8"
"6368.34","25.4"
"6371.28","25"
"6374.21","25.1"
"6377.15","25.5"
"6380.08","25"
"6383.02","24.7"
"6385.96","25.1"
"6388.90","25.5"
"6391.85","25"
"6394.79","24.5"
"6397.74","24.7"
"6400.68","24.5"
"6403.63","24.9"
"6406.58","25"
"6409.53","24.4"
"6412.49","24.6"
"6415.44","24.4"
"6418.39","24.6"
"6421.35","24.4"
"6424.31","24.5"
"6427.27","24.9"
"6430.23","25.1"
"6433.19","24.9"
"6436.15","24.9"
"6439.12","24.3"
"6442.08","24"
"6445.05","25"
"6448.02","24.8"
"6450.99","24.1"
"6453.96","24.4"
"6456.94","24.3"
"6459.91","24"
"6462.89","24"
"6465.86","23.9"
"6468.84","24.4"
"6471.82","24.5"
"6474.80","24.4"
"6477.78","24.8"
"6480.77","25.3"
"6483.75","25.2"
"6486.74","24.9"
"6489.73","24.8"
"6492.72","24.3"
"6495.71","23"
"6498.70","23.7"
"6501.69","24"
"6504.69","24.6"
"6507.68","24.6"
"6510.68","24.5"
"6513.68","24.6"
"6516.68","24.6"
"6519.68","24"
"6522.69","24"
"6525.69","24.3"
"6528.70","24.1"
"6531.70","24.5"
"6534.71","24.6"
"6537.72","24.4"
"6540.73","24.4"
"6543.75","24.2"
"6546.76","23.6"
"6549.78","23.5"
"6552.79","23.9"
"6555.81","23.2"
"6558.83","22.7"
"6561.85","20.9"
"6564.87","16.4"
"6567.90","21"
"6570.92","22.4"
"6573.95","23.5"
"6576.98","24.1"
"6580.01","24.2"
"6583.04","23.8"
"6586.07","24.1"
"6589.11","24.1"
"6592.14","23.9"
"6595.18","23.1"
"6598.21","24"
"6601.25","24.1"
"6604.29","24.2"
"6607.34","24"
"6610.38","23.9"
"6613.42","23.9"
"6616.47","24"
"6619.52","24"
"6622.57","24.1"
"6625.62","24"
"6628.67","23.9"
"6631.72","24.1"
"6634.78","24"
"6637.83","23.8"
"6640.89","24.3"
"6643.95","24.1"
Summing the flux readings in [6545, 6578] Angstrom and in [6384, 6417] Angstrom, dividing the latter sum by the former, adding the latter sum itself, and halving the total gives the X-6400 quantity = 137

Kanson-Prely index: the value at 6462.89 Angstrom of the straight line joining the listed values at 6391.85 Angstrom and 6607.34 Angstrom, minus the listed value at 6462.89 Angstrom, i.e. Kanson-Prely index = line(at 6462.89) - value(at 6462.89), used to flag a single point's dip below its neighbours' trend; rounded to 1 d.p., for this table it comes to 0.7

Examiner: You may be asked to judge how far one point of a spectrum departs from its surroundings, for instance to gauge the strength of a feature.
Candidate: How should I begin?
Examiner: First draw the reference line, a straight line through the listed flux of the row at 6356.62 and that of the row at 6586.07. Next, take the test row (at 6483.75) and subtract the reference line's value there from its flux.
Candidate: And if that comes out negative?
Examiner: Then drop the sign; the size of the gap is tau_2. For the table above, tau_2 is 0.65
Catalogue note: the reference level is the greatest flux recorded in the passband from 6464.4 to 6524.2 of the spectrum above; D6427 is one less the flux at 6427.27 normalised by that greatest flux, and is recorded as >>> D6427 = 0.016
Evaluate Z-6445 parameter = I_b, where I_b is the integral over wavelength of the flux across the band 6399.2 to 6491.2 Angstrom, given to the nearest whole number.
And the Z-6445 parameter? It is 2262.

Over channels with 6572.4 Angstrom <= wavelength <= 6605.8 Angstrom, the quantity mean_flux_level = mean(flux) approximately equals 23.9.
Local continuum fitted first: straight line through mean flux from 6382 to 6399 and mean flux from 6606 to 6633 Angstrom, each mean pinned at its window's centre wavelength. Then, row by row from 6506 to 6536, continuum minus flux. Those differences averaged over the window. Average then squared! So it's 0.00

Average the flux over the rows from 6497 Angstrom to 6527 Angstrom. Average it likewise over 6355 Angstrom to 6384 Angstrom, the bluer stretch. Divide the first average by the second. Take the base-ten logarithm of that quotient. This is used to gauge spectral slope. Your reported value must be -0.014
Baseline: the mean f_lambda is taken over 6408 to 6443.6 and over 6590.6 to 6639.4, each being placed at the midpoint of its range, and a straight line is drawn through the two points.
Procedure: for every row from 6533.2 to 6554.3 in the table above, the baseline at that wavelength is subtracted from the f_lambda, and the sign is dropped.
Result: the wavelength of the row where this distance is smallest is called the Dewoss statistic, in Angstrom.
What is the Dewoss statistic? 6543.75 Angstrom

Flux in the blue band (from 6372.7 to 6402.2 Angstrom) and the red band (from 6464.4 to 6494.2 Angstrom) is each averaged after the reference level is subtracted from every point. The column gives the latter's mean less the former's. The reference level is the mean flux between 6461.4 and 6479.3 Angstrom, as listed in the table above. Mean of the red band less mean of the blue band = -0.31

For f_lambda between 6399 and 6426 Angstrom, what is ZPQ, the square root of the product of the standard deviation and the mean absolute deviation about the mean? 0.19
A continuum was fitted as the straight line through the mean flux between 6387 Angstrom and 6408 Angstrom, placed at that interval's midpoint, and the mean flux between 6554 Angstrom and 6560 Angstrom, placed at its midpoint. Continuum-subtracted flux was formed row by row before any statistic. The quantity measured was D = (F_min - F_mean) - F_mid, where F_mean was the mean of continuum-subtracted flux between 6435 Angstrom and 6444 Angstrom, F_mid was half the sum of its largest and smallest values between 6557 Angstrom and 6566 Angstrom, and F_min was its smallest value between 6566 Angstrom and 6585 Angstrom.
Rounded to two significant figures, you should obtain 1.5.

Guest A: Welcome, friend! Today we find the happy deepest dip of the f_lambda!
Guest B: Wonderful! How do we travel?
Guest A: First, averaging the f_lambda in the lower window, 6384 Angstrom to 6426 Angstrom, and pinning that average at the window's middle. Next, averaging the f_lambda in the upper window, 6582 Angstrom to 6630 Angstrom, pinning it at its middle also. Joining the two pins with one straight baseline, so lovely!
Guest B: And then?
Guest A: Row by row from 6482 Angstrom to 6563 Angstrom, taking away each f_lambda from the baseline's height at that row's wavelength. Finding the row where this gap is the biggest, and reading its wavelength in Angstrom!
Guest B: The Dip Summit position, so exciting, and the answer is 6561.85 Angstrom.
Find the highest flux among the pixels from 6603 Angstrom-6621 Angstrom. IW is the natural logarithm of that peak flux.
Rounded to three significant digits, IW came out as 3.19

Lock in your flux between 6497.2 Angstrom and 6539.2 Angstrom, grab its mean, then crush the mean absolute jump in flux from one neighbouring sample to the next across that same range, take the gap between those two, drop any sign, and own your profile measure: 24.1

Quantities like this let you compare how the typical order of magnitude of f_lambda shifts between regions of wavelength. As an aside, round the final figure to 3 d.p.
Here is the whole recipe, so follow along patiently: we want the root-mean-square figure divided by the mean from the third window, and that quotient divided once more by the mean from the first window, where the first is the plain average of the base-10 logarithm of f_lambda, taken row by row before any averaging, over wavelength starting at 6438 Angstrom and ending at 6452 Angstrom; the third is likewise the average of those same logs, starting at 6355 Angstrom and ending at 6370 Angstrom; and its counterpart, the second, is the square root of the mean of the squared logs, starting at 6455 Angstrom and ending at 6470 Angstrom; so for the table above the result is 0.712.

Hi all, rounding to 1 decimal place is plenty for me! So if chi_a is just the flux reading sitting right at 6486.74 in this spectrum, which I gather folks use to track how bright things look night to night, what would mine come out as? 24.9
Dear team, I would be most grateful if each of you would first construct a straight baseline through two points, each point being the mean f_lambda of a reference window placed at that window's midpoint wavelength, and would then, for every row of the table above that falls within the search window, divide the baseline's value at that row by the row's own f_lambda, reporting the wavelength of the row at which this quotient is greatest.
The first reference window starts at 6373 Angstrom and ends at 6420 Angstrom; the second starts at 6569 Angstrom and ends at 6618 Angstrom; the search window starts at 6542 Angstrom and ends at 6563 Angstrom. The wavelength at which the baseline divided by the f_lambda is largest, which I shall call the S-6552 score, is 6561.85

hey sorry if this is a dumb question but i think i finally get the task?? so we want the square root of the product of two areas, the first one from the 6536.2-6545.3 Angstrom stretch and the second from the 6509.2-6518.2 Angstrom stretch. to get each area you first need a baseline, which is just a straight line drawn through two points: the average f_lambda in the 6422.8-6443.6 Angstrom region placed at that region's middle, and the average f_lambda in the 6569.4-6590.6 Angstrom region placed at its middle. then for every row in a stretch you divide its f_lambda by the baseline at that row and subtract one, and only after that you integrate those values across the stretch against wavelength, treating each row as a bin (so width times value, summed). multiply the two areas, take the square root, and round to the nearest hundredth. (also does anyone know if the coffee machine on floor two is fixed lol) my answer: 0.14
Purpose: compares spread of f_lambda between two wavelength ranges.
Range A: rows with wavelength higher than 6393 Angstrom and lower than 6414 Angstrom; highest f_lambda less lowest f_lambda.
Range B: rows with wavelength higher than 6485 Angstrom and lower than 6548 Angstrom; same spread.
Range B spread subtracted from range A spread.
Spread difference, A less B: -1.3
